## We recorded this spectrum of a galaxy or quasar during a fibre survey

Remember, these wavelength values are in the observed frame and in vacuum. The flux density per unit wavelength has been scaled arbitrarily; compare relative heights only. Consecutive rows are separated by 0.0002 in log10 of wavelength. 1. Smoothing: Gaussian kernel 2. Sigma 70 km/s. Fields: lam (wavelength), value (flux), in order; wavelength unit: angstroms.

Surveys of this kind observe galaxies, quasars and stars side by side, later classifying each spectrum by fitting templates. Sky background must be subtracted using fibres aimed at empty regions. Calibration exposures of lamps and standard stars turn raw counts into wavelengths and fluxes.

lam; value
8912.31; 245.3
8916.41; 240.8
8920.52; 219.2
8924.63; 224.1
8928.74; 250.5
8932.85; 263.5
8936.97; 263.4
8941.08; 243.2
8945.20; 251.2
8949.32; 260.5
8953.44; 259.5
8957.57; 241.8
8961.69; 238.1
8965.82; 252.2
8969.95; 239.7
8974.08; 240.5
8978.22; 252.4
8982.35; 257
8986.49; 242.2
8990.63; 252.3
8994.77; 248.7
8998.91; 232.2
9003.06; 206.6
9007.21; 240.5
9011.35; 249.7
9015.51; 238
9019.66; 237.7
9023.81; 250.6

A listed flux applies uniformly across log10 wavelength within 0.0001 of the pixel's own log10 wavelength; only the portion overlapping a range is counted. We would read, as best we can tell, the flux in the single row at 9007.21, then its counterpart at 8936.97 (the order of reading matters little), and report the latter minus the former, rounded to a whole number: 23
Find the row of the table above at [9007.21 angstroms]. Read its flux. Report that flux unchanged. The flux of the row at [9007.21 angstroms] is 240.5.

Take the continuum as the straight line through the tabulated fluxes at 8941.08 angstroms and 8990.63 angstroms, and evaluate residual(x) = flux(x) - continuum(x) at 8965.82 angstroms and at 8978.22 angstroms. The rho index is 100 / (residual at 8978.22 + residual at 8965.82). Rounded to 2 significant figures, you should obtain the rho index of 15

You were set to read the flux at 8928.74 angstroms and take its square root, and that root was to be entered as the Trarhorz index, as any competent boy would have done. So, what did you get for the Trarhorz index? 15.8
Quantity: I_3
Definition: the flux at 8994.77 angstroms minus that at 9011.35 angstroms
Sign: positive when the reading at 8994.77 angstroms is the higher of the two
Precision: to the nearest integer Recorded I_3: -1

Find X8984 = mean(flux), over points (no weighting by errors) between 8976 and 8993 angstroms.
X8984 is 251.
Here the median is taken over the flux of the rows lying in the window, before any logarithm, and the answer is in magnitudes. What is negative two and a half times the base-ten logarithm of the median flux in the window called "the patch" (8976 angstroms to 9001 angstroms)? -6.00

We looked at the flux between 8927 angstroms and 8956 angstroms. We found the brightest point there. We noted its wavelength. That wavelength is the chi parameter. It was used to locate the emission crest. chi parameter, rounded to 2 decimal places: 8932.85 angstroms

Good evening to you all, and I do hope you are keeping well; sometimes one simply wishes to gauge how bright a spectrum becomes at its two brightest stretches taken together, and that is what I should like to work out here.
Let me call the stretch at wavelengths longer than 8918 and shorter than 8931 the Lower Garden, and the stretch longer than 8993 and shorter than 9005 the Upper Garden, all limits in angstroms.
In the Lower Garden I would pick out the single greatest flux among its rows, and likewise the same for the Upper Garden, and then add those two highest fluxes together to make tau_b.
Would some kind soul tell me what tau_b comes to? 499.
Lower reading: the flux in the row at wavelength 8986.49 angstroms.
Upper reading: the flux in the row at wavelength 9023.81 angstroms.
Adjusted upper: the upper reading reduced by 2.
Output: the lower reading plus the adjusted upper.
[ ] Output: 491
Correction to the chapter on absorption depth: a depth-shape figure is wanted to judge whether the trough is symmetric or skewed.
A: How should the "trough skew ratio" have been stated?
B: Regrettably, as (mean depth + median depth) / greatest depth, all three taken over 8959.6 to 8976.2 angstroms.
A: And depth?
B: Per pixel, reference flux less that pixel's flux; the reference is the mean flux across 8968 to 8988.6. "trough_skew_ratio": 1.2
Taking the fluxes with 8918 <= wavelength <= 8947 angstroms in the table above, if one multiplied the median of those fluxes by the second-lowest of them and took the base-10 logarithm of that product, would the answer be 4.75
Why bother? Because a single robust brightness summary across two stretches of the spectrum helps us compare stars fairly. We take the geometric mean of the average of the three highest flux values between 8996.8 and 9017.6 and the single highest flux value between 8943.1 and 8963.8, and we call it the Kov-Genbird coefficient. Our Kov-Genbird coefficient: 251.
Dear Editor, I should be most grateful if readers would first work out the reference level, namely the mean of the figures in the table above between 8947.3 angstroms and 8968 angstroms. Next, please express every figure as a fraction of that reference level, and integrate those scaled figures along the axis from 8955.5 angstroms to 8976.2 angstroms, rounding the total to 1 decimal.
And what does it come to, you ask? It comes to 20.0 angstroms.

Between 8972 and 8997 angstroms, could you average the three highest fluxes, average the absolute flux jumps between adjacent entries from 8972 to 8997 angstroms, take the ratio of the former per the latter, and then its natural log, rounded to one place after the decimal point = 3.3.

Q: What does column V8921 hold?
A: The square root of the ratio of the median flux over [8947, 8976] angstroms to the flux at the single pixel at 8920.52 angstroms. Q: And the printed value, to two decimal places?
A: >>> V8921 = 1.05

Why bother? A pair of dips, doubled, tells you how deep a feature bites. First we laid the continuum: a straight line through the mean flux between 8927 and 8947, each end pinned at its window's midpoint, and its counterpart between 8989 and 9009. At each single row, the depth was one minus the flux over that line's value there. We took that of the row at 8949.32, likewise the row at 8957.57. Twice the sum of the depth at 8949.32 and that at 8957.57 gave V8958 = -0.026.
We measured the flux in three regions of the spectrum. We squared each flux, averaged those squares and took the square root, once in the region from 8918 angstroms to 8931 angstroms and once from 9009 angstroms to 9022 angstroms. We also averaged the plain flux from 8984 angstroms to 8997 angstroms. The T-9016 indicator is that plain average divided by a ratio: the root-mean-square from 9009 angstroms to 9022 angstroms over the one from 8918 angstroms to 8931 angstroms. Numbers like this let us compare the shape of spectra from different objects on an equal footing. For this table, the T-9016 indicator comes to 237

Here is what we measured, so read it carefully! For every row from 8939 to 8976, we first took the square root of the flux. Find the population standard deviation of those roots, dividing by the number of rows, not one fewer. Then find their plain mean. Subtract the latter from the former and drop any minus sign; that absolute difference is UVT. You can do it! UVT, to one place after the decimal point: 15.5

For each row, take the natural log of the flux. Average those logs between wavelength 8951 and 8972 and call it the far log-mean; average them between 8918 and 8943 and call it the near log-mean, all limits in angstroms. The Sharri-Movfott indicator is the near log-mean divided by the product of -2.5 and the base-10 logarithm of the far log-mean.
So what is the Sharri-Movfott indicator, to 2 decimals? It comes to -2.97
